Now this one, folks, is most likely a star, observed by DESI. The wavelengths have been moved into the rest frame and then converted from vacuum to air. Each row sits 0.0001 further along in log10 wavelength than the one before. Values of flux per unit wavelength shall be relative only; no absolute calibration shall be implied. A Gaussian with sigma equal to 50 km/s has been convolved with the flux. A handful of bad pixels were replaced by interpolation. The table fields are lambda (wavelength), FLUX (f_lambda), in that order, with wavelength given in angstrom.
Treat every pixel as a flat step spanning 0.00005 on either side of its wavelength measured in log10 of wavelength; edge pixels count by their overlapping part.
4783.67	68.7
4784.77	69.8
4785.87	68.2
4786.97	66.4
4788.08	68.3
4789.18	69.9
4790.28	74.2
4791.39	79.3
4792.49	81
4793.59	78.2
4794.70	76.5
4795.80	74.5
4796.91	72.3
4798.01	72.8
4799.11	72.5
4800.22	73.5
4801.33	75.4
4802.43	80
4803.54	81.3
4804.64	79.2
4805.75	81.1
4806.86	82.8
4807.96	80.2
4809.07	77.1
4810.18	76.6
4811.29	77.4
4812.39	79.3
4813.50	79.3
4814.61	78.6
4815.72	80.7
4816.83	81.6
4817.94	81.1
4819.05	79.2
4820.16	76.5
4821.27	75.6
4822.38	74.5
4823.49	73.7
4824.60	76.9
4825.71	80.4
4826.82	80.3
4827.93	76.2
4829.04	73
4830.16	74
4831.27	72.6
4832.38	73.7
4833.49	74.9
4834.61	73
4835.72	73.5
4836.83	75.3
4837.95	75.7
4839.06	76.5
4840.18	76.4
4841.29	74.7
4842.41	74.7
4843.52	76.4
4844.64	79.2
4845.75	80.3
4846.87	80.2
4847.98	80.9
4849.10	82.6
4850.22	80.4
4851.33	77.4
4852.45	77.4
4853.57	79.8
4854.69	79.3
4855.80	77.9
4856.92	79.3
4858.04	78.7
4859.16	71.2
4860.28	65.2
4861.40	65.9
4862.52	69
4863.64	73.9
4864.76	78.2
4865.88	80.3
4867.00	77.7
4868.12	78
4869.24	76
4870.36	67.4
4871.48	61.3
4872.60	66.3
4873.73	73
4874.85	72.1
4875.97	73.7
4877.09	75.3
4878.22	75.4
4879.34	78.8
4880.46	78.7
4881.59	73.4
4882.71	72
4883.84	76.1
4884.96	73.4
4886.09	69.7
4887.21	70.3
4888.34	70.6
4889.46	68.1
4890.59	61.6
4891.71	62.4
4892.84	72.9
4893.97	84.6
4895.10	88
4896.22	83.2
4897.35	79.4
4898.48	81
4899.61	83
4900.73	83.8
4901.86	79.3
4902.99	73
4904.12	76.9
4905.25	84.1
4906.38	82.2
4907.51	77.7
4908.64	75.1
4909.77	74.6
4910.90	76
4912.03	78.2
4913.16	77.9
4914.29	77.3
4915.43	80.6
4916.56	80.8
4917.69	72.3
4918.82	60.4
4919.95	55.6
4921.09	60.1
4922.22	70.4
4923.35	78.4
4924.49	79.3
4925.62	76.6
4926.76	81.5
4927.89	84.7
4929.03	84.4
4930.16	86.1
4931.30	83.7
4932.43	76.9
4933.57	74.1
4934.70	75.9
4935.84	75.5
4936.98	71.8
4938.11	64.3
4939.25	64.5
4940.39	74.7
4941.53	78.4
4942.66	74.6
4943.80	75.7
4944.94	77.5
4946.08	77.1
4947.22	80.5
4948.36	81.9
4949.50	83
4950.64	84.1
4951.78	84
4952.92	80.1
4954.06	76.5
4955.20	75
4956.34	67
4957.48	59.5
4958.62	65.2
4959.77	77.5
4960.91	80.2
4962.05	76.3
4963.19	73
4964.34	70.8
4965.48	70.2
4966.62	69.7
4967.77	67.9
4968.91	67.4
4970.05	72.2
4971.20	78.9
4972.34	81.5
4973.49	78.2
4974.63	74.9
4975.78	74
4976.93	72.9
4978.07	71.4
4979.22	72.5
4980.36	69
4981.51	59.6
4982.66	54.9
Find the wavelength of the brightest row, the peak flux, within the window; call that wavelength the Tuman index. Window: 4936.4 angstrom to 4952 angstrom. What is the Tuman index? 4950.64 angstrom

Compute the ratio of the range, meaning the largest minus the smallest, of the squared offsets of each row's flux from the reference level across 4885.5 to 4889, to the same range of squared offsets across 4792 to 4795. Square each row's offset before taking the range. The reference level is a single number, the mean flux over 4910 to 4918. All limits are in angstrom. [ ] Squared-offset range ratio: 1.2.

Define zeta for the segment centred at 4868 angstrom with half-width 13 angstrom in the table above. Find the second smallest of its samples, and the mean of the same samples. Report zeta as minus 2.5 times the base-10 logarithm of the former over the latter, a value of 0.13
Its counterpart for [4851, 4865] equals 0.14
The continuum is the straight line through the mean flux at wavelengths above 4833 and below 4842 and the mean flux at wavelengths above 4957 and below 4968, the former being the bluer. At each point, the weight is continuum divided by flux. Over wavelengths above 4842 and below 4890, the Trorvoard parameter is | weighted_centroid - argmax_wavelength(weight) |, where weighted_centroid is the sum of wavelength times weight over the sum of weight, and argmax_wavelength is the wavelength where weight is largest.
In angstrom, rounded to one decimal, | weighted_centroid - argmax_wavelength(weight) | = 5.2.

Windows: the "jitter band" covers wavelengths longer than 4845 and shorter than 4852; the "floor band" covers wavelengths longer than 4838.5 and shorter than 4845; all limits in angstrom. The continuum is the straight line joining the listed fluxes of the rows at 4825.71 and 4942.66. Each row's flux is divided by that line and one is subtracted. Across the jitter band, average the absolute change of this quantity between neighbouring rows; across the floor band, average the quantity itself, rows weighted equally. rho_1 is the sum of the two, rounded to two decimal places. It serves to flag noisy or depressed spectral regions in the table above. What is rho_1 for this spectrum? -0.02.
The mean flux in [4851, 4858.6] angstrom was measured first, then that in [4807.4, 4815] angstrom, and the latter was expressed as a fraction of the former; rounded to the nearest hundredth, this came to 1.00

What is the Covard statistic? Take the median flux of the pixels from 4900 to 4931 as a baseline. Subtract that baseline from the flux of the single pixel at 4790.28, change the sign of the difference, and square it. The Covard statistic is 14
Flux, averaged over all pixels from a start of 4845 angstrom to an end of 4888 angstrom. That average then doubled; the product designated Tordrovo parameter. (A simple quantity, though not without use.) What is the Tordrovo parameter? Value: 149.8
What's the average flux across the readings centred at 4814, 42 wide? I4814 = 77.0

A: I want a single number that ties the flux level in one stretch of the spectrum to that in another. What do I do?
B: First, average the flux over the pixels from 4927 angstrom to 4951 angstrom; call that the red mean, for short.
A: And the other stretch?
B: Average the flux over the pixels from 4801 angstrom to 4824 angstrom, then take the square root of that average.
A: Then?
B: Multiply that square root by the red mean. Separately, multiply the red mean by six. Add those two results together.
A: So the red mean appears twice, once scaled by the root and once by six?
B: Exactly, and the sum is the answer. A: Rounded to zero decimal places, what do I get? 1154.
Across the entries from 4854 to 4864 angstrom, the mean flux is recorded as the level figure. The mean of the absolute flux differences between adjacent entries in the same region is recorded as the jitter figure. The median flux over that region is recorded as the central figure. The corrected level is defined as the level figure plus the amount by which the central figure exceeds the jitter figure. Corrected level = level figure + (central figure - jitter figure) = 144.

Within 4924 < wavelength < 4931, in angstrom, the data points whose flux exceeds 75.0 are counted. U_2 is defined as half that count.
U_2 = 3.0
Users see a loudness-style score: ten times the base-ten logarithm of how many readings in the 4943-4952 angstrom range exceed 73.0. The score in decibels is 9.0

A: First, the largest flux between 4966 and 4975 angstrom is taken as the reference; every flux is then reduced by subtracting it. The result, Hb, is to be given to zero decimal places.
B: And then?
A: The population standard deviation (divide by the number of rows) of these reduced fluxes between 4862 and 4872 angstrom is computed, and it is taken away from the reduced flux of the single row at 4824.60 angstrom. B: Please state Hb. -11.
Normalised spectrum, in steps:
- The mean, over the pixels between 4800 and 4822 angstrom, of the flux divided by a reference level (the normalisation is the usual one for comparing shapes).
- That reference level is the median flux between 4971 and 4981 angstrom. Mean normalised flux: 1.07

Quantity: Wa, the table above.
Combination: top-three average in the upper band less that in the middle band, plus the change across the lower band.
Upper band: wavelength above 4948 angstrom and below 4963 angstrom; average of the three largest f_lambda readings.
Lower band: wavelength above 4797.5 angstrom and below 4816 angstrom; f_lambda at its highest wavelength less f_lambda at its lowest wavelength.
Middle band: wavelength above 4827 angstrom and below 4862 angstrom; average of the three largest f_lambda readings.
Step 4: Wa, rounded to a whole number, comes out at 10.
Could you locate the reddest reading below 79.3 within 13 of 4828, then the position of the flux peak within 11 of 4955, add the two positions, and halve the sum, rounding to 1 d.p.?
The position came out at 4895.4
